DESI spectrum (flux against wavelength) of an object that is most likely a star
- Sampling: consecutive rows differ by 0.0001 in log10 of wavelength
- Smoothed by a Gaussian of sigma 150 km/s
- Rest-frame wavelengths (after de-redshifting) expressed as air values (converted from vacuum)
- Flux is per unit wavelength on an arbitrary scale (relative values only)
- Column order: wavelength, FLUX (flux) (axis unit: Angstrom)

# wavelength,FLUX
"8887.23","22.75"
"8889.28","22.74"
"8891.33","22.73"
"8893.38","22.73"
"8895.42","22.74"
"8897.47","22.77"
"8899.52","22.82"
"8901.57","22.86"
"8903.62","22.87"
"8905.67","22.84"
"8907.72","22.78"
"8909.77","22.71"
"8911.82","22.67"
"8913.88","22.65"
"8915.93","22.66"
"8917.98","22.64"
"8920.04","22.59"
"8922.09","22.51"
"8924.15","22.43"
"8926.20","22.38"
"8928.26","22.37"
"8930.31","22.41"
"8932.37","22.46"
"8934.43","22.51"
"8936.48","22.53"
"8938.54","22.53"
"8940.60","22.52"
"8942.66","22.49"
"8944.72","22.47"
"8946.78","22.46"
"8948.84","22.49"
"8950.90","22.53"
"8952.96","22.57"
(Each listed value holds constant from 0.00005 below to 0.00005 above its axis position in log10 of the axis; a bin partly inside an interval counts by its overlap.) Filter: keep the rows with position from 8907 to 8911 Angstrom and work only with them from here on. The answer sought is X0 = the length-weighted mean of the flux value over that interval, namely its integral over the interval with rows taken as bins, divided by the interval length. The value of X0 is 22.8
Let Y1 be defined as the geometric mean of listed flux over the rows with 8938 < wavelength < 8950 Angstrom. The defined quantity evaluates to 22.5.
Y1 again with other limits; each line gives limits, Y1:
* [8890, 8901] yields 22.8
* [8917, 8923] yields 22.6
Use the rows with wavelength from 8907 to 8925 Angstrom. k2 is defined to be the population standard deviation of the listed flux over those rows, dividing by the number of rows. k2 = 0.099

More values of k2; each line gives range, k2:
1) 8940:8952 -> 0.025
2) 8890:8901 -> 0.034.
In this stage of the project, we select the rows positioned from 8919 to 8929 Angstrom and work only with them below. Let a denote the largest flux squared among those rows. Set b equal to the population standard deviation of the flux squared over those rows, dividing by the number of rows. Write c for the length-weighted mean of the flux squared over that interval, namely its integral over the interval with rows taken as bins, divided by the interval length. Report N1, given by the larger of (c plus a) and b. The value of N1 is 1014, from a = 510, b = 3.75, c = 504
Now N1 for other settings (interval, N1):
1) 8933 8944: 1014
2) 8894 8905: 1044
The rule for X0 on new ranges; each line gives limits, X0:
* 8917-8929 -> 22.5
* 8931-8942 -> 22.5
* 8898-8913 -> 22.8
